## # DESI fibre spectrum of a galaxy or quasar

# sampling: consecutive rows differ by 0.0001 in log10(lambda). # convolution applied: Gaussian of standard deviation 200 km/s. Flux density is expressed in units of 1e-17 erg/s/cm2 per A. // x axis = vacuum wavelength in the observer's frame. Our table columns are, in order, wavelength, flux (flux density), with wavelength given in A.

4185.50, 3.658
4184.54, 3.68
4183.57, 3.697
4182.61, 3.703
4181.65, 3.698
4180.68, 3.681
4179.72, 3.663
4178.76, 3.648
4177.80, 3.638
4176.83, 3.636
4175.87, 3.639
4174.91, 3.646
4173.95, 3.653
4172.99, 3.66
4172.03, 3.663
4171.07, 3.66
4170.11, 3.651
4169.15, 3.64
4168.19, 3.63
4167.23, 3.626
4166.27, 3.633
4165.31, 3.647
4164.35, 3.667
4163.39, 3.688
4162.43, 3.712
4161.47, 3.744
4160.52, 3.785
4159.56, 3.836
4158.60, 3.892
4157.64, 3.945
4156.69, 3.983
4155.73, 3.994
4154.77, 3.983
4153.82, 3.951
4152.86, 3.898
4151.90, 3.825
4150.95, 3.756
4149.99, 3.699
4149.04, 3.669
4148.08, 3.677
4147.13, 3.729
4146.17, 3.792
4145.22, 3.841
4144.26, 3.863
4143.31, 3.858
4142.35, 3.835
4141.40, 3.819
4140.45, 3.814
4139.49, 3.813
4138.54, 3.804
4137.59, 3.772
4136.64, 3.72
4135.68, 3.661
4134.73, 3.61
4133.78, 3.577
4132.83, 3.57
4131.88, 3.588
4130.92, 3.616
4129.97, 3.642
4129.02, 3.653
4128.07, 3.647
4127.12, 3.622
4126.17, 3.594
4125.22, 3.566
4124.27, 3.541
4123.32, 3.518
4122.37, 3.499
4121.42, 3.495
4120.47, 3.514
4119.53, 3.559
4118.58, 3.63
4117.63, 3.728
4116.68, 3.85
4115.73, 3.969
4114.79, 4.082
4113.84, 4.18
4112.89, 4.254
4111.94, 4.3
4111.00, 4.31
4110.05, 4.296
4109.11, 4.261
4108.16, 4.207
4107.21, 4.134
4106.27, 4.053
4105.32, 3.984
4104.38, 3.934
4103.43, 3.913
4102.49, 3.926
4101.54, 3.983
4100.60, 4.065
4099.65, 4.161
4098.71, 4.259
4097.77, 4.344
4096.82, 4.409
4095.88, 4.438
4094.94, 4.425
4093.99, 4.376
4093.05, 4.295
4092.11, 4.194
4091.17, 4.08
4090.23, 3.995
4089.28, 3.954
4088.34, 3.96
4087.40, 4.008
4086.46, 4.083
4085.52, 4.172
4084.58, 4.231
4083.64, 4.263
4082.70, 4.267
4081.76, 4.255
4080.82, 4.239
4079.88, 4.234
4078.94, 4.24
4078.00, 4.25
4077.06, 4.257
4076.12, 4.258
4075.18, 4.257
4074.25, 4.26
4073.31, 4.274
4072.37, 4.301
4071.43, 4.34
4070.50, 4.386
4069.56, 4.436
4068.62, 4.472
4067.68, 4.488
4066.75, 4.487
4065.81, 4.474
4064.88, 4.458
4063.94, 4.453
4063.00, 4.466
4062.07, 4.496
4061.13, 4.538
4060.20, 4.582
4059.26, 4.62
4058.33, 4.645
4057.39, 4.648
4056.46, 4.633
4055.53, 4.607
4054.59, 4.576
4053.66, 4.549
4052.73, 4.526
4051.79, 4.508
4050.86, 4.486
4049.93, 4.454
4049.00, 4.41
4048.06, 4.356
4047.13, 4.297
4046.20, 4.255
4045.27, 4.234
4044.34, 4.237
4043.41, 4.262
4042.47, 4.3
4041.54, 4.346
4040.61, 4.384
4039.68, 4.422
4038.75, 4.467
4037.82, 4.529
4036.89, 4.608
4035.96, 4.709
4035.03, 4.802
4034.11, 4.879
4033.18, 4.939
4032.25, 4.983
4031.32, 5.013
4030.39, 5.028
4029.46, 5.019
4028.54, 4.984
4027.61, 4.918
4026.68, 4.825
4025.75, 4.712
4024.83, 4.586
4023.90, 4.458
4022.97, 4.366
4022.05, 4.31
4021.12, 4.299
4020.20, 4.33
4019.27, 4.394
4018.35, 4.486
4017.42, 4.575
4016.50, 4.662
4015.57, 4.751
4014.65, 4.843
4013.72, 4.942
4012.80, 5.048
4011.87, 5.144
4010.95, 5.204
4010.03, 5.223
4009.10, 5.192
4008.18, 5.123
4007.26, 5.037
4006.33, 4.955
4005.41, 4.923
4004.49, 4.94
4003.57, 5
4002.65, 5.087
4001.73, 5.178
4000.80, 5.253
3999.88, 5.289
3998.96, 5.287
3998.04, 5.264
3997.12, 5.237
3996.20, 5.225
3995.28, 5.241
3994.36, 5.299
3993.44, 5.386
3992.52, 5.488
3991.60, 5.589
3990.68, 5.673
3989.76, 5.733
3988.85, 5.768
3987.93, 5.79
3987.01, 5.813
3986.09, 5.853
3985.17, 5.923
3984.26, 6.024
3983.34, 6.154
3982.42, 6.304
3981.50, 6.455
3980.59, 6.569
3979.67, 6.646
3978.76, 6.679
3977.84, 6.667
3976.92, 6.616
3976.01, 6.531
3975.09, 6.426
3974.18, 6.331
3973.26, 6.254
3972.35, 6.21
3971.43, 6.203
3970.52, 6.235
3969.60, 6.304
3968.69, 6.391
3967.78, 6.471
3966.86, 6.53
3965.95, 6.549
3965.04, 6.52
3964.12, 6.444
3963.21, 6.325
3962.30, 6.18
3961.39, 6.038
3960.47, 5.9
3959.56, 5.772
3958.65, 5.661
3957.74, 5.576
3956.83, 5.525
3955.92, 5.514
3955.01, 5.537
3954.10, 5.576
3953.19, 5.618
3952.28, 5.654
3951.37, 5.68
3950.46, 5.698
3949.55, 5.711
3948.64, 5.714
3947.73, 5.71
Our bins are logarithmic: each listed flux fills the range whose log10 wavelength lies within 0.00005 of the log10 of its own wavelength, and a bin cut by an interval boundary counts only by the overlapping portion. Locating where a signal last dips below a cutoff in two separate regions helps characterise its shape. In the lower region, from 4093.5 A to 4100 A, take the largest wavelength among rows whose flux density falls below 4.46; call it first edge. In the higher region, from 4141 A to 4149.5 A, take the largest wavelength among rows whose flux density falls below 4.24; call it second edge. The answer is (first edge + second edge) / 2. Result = 4124.3 A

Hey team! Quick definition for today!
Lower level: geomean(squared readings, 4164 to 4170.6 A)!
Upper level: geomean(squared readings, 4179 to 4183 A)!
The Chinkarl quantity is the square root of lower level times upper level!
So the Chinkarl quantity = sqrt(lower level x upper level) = 13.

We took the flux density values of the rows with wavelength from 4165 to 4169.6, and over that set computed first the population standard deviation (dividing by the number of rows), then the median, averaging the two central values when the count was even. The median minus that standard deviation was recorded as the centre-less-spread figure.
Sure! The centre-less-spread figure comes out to 3.6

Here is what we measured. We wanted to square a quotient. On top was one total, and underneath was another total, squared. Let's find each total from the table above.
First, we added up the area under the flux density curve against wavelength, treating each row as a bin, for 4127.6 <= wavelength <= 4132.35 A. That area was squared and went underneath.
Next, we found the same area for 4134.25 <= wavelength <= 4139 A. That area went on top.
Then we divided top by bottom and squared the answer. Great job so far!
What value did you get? 0.0035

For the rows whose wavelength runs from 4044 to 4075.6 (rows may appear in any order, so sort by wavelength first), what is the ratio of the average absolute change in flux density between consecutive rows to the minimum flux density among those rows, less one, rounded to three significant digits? -0.994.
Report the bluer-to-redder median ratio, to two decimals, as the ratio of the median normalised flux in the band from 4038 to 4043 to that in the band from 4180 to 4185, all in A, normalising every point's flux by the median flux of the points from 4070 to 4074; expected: 1.19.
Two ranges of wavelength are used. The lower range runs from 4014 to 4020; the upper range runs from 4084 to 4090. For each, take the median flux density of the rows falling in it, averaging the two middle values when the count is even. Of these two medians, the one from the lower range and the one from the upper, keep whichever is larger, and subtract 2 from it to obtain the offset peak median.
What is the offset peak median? 2.6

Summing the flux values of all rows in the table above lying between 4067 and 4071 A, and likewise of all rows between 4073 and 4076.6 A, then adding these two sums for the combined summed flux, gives 34.8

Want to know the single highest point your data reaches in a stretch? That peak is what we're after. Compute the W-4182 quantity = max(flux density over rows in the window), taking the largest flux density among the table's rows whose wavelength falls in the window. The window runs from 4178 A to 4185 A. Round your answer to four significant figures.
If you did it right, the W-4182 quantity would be 3.703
